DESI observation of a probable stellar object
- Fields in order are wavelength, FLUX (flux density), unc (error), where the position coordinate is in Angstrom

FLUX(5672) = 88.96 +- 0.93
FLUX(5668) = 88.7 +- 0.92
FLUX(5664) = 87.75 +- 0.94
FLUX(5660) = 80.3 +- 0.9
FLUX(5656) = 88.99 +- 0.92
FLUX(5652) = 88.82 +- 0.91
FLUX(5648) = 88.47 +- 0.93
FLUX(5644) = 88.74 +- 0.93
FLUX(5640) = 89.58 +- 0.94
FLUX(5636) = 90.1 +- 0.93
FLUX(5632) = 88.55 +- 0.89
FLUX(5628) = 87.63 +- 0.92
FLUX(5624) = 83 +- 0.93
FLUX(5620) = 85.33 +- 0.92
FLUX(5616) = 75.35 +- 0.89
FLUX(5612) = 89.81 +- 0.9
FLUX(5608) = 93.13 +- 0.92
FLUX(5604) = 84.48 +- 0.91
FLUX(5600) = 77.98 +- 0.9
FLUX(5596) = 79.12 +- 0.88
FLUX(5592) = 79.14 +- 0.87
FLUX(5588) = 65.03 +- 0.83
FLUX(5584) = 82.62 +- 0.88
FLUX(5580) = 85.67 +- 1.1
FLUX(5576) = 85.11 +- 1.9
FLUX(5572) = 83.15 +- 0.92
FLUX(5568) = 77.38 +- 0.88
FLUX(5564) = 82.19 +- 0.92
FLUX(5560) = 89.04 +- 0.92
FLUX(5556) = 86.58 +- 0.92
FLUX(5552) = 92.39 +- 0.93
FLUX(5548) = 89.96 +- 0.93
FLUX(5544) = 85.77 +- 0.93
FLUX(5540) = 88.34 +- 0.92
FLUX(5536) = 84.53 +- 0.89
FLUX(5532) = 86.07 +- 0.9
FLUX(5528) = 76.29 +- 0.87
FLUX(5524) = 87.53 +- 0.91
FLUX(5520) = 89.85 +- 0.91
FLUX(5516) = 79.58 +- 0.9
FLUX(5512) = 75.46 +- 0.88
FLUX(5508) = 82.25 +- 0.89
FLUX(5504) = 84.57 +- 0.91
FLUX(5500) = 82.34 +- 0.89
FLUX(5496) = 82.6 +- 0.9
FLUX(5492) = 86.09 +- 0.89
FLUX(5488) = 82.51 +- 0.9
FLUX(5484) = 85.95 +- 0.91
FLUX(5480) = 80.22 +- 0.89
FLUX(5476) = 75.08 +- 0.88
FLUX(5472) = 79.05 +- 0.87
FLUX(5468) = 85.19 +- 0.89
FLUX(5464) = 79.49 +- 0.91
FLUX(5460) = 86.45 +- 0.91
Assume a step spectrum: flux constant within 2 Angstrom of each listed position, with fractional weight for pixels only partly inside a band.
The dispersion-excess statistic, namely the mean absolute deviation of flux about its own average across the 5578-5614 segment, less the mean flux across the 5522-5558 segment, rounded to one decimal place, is -80.5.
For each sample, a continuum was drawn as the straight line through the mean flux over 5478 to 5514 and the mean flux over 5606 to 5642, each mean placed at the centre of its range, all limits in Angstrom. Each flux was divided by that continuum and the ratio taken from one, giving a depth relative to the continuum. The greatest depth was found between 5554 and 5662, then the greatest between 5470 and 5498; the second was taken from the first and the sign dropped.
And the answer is 0.160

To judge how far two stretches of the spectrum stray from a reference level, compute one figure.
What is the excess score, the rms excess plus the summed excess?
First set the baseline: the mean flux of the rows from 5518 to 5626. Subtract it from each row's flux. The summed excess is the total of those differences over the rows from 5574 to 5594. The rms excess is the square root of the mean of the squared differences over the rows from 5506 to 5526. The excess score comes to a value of -17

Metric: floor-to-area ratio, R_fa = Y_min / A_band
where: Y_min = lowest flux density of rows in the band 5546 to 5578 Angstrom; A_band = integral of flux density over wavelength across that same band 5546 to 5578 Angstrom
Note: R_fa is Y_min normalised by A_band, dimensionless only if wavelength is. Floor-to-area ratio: 0.028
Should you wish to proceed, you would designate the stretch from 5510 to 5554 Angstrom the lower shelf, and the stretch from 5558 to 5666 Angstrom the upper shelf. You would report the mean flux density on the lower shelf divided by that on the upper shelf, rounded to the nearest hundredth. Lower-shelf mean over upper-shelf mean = 1.01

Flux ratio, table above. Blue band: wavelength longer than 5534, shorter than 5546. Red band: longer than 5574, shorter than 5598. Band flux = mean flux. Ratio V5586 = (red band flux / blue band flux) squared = 0.85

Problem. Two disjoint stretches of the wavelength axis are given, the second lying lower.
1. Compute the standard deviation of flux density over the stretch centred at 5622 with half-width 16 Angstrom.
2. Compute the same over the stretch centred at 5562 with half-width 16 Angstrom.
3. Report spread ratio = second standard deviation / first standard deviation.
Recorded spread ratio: 0.9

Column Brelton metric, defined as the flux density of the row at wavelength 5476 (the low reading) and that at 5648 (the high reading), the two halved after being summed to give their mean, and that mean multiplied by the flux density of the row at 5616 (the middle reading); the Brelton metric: 6162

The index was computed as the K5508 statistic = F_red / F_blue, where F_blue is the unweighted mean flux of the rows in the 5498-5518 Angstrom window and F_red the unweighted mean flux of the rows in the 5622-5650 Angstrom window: 1.09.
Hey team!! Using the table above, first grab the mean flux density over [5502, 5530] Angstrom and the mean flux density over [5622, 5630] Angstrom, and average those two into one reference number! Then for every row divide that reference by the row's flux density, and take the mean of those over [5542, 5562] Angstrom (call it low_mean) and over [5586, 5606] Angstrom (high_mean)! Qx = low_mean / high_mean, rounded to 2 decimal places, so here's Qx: 0.86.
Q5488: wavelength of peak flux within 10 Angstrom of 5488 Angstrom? 5492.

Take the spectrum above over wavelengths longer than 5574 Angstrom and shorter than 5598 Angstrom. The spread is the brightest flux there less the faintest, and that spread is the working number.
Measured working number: 21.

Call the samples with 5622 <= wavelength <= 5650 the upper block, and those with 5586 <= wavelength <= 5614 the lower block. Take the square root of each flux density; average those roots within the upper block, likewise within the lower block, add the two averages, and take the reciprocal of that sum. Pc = 0.0544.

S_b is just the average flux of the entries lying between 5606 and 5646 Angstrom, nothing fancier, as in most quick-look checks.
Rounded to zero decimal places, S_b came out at 87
